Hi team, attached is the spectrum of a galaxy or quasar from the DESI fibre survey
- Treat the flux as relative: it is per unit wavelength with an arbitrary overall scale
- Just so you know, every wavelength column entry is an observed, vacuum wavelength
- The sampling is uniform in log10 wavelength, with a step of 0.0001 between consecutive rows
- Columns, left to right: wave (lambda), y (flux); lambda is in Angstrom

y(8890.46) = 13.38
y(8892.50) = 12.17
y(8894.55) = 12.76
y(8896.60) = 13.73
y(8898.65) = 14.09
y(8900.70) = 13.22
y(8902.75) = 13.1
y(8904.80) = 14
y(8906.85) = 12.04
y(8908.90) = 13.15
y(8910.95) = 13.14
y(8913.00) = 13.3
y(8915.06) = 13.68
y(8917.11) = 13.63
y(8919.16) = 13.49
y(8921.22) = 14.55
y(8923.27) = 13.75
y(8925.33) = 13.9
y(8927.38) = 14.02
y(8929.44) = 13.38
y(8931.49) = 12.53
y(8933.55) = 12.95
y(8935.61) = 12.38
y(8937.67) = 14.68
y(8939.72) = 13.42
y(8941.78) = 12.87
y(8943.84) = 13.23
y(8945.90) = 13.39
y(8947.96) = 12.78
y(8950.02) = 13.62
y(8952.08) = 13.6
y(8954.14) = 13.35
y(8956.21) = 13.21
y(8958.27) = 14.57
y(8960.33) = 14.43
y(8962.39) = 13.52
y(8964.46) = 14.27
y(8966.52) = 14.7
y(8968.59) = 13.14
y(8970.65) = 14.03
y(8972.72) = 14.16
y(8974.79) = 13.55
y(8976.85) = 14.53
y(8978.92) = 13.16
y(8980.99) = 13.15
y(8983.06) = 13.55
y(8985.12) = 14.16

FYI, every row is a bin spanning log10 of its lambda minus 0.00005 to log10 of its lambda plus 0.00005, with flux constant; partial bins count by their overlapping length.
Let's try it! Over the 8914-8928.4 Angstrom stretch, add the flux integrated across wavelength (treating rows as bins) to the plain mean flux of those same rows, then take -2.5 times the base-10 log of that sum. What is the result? -5.82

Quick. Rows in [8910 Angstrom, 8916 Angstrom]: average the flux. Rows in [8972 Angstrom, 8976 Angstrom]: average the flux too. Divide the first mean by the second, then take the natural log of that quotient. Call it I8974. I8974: -0.04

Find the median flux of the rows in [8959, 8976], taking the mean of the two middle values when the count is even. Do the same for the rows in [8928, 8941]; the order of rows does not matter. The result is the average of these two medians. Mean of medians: 13.63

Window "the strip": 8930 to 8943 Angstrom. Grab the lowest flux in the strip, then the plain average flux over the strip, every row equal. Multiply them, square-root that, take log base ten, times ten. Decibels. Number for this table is 11.1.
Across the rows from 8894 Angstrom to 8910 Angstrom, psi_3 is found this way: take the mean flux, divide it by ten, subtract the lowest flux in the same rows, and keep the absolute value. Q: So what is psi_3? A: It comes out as 10.71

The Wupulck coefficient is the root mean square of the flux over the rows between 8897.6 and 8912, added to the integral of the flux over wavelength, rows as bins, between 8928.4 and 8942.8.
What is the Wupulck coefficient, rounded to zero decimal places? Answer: 203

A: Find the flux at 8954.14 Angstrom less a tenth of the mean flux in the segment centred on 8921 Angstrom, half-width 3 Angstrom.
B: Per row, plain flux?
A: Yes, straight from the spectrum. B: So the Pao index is 12.0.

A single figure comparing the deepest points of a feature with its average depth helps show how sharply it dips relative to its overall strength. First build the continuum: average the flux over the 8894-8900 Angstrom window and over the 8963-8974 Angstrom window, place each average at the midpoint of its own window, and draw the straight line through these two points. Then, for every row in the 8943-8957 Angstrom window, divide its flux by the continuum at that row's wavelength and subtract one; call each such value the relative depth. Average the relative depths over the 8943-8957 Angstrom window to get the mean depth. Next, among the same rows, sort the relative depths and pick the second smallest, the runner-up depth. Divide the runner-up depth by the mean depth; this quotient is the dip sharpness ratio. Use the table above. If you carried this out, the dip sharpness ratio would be 1.2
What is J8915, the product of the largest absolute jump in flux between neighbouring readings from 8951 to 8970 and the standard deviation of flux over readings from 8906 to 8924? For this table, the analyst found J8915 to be 1.0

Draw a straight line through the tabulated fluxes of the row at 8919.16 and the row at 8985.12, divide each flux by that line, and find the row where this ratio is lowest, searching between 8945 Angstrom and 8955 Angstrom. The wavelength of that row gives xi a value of 8947.96 Angstrom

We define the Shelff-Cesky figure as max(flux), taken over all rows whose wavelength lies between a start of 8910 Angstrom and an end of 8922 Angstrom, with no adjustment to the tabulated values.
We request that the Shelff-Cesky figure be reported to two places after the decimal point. 14.55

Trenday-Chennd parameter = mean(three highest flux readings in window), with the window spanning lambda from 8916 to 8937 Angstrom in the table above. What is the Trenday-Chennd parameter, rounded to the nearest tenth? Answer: 14.2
